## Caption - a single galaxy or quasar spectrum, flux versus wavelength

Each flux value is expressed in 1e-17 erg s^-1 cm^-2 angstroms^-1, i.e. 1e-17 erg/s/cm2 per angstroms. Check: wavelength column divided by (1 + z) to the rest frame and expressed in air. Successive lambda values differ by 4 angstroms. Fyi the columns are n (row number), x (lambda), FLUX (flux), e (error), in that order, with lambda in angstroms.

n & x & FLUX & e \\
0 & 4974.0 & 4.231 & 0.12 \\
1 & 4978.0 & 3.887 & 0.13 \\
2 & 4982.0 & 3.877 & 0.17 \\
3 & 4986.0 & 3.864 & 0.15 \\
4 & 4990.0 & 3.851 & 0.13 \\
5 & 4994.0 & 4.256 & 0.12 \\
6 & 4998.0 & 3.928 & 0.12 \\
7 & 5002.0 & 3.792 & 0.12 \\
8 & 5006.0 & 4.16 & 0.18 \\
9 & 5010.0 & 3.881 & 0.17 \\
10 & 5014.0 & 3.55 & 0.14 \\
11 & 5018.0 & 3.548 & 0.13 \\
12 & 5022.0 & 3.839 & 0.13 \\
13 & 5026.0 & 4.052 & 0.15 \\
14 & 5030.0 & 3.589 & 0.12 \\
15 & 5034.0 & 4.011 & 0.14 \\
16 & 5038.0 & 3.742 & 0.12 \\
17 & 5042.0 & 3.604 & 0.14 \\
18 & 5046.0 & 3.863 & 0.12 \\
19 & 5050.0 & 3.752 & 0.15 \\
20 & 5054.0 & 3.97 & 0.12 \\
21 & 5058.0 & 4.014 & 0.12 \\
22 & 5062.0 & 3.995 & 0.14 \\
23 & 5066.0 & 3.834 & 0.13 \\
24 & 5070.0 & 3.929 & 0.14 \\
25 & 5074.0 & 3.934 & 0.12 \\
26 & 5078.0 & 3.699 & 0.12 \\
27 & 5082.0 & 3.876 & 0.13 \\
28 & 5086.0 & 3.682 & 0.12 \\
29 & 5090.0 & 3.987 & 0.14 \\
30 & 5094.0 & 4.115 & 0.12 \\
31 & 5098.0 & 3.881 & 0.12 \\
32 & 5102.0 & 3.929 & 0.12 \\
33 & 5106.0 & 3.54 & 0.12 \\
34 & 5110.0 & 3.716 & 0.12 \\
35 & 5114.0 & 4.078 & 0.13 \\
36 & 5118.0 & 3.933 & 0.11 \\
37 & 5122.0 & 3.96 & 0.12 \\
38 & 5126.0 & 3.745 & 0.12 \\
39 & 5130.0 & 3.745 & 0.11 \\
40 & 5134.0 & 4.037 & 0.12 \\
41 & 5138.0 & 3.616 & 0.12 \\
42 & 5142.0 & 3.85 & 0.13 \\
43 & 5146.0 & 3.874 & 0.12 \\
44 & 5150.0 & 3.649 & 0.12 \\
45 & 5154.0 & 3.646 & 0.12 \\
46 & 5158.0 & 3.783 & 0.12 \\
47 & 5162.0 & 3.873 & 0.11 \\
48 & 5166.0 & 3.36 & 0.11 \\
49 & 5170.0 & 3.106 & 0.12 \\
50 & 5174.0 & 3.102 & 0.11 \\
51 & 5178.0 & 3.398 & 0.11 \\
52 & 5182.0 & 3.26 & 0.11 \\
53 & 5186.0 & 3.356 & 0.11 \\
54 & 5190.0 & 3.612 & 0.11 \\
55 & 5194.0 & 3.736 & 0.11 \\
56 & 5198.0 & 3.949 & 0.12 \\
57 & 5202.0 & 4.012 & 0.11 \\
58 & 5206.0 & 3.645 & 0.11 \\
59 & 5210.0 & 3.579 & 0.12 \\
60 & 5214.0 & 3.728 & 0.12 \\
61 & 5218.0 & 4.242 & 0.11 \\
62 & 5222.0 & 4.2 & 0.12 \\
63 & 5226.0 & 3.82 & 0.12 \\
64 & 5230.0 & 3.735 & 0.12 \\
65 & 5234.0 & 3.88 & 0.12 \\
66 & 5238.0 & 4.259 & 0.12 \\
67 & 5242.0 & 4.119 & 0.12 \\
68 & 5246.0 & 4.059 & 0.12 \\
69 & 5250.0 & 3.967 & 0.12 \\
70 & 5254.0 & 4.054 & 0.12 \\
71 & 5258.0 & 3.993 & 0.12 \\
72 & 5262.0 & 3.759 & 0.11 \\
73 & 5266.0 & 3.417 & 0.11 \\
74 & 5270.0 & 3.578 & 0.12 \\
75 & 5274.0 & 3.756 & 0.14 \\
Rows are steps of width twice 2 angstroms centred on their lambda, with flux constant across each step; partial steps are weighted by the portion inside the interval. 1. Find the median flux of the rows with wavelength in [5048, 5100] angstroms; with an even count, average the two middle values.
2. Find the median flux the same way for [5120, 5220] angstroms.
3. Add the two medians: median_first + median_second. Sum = 7.66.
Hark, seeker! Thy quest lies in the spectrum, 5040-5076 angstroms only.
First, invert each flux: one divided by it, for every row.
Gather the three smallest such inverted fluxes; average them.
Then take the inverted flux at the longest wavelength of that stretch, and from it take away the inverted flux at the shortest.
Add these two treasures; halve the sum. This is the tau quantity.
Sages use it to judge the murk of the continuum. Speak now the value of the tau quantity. 0.114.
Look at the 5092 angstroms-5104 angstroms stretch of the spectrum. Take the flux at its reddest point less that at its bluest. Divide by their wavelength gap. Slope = -0.023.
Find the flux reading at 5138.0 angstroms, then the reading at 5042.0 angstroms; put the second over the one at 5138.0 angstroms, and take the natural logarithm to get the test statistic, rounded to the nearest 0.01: 0.00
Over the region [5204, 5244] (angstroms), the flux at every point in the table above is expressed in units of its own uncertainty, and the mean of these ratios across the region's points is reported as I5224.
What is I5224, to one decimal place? 33.3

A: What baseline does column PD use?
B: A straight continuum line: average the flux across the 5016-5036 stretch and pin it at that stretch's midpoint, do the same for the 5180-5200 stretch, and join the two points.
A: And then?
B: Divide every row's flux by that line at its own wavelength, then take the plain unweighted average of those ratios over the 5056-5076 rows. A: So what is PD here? 1.050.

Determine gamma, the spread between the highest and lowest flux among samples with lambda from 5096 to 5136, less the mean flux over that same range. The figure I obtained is -3.32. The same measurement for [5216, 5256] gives -3.51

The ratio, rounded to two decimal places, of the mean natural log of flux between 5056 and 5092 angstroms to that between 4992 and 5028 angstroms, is 1.00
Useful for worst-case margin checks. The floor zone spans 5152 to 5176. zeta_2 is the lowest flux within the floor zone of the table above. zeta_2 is 3.102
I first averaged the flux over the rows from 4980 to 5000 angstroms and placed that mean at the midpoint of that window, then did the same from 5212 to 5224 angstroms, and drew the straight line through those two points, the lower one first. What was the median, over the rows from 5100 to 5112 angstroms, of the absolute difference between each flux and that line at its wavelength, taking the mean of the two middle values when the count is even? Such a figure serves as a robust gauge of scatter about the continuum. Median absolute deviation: 0.29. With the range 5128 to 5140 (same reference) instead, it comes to 0.27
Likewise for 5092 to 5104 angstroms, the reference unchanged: 0.11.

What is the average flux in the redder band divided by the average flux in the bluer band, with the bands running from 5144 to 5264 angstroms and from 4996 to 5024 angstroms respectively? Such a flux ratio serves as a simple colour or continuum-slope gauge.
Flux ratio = 0.99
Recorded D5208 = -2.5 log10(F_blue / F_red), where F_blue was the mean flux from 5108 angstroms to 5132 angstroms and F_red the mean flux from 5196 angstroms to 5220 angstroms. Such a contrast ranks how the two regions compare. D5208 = -0.001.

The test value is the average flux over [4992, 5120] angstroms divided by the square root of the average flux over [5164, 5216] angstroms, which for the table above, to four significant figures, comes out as 2.058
